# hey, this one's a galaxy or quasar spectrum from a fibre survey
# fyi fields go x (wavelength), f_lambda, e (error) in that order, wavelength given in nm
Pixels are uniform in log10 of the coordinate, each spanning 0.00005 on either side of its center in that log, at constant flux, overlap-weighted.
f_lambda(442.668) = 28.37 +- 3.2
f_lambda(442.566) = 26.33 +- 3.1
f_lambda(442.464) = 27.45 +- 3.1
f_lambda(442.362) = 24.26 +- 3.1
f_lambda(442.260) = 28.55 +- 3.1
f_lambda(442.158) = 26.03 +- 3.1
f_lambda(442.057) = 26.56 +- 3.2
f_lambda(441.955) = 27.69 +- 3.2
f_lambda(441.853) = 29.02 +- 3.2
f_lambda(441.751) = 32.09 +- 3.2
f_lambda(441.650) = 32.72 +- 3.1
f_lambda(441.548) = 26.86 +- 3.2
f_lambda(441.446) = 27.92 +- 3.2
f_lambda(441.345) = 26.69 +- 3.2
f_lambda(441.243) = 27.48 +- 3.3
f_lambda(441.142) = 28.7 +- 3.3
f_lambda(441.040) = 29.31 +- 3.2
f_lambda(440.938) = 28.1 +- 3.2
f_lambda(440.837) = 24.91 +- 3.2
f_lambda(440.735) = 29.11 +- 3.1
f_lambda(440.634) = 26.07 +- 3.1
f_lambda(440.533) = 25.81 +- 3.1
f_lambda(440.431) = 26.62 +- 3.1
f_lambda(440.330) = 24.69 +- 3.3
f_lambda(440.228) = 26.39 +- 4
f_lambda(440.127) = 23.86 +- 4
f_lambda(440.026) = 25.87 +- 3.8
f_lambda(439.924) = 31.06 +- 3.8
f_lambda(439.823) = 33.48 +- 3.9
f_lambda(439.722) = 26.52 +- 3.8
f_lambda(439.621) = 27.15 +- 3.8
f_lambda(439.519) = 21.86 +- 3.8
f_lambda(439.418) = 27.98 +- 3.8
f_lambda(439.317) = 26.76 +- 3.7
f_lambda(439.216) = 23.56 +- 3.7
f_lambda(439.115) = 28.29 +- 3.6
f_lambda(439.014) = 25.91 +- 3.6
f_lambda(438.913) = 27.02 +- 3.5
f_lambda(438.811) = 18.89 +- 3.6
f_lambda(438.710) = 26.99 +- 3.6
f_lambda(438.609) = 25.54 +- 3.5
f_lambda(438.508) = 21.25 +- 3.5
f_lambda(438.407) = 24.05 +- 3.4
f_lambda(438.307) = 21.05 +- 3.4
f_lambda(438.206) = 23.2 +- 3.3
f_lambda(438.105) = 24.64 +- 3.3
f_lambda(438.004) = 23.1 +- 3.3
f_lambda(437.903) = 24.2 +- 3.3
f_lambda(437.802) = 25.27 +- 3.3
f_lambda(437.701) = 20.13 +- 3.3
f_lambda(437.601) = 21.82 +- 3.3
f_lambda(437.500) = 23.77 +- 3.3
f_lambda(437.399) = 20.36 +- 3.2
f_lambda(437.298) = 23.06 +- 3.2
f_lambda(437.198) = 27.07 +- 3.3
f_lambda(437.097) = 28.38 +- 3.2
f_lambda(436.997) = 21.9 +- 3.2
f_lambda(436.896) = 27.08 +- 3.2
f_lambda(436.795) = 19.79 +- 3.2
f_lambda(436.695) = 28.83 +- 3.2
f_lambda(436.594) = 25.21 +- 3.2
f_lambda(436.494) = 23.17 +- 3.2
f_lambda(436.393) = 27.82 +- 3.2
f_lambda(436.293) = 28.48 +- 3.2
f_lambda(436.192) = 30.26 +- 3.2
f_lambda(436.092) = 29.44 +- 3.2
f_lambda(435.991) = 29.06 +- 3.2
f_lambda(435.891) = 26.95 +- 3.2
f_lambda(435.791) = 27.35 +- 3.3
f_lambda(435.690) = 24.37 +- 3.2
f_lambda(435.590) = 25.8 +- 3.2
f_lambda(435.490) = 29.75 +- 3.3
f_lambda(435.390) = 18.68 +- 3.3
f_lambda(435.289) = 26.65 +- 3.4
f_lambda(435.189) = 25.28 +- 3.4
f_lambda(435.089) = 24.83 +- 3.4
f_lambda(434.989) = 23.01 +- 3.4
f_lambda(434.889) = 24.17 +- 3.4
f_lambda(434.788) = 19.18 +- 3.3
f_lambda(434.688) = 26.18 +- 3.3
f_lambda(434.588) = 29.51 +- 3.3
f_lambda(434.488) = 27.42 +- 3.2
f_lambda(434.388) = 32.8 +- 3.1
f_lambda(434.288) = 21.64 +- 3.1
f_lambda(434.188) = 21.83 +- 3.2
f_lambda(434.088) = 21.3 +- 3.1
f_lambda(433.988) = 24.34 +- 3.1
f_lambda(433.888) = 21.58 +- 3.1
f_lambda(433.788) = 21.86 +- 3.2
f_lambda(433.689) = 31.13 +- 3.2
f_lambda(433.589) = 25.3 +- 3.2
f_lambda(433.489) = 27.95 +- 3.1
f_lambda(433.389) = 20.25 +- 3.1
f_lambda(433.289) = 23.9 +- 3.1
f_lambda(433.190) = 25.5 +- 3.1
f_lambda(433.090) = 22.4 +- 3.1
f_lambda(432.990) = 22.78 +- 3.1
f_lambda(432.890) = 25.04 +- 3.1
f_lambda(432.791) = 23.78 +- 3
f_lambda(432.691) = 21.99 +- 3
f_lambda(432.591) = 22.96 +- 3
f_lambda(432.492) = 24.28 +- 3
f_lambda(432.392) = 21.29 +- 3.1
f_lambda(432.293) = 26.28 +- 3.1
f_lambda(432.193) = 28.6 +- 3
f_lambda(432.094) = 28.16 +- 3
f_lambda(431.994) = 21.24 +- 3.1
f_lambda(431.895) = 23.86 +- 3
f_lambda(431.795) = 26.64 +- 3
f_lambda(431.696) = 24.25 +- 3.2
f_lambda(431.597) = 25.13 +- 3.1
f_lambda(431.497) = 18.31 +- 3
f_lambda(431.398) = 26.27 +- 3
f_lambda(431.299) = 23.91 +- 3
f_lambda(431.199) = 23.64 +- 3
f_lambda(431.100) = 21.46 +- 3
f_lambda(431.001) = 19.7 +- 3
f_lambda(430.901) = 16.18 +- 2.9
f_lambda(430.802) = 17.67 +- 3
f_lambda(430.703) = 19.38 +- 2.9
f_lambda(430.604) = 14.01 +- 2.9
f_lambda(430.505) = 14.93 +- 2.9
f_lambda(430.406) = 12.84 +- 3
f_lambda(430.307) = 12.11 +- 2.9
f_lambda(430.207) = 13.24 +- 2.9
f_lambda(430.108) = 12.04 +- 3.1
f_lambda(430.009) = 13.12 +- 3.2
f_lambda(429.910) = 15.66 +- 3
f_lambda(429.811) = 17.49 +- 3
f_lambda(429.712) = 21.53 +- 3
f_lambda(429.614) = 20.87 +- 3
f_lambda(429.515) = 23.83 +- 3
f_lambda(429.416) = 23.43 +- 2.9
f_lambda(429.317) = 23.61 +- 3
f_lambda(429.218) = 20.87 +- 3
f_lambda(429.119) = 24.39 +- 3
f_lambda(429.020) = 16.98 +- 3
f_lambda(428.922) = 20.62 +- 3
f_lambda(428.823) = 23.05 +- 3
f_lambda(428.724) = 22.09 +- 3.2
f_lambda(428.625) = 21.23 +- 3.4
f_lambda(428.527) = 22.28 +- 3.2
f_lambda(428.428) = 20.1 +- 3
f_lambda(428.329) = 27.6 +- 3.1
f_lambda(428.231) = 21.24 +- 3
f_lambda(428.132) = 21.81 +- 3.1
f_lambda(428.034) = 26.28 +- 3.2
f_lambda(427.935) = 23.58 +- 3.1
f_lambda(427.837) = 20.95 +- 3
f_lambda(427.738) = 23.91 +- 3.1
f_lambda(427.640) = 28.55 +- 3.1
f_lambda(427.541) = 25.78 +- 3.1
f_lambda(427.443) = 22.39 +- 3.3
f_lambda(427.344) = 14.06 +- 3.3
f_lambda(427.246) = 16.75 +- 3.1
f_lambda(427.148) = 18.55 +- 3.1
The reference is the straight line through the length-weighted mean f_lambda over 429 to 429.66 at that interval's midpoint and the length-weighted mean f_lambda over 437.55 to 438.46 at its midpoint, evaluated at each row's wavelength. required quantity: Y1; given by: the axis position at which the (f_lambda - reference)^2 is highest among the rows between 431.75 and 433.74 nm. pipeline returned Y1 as 433.689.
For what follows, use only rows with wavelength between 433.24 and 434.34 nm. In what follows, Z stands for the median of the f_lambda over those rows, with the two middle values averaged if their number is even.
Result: 21.9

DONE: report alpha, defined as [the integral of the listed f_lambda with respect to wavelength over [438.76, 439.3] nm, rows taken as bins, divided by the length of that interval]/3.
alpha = 8.3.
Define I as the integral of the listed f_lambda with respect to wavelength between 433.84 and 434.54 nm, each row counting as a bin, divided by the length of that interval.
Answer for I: 24.4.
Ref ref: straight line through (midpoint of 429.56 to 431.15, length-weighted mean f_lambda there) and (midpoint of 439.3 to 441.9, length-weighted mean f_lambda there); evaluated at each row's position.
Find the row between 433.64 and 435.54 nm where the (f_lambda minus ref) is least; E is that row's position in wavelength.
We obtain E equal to 435.390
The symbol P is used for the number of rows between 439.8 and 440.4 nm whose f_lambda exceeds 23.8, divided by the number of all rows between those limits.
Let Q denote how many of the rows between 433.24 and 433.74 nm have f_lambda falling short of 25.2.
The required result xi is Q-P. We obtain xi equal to 1.0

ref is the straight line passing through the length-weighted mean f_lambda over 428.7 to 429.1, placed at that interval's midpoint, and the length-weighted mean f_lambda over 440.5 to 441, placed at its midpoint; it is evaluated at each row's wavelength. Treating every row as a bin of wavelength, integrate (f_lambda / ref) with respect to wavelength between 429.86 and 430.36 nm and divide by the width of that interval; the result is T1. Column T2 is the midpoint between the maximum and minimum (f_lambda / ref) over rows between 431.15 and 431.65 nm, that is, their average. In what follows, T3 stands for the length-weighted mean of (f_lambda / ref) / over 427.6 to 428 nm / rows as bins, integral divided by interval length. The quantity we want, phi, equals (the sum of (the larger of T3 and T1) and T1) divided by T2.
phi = 1.8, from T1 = 0.61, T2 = 1.01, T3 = 1.19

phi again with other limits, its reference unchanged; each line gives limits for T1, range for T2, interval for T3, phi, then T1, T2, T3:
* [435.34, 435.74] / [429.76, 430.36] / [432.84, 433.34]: 3.0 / 1.02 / 0.69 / 1.04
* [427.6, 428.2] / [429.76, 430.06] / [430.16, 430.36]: 3.3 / 1.18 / 0.72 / 0.58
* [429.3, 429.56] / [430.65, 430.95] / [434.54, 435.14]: 2.7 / 1.12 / 0.81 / 1.02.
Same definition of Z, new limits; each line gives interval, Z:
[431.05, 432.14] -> 23.9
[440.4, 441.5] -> 27.5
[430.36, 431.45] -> 19.4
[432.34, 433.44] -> 23.0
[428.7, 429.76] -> 22.1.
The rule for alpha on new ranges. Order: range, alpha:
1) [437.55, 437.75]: 7.0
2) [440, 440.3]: 8.4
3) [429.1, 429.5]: 7.7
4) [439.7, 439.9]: 10.2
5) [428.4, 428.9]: 7.2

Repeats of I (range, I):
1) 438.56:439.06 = 24.8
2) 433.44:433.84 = 26.6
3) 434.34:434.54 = 30.1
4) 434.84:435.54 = 24.6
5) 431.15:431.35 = 23.8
